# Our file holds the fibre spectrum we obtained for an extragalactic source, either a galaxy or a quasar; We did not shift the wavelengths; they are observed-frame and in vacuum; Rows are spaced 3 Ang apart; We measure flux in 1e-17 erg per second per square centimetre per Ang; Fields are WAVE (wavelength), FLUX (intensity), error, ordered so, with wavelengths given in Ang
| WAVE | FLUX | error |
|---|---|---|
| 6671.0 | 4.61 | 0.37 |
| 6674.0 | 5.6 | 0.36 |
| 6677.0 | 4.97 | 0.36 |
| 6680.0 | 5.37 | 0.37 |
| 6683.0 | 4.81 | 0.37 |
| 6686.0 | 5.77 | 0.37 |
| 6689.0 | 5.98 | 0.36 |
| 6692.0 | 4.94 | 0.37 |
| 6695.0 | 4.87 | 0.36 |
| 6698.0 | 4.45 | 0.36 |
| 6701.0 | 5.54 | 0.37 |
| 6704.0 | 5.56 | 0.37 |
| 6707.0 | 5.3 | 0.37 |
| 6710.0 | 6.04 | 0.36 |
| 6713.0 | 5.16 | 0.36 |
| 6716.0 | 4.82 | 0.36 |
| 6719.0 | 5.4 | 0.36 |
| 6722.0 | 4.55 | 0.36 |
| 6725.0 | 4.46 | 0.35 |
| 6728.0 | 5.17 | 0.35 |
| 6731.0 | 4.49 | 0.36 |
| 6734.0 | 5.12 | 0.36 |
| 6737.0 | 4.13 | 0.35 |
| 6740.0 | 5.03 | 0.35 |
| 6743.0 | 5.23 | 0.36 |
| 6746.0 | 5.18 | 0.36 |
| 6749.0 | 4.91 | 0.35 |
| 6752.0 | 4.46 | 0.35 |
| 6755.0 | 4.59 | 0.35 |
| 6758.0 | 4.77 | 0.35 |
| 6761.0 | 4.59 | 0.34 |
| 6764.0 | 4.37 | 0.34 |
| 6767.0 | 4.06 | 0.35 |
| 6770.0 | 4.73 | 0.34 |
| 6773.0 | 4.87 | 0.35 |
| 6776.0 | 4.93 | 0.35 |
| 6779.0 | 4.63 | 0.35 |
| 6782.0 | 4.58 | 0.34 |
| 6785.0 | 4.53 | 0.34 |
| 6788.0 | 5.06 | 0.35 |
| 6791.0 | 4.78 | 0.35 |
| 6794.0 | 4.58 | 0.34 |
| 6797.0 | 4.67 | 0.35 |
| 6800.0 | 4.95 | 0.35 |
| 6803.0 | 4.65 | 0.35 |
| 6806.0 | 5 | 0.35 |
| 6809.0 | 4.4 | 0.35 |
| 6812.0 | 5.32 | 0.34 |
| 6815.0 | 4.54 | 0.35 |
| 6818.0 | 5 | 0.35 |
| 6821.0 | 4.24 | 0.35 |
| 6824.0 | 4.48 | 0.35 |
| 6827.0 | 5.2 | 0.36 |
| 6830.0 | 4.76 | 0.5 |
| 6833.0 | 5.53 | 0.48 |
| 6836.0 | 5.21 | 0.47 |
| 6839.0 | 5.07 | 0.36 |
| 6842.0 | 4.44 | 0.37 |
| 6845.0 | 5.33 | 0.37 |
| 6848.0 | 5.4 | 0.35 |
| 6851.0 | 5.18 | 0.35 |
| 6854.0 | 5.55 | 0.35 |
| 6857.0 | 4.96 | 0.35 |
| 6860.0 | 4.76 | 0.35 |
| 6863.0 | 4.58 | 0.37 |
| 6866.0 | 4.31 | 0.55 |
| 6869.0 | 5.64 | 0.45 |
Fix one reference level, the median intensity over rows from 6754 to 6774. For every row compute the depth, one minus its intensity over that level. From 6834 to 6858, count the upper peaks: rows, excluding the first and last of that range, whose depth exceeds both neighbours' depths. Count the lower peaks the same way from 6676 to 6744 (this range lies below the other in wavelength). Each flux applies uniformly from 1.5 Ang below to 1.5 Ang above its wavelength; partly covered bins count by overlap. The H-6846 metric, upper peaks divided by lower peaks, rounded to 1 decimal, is 0.3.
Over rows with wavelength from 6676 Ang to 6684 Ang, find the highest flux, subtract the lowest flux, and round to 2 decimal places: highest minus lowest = 0.56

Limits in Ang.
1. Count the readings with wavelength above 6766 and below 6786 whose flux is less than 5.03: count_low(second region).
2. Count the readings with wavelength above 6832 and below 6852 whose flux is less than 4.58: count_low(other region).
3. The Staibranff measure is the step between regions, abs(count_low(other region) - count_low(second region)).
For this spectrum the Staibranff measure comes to 6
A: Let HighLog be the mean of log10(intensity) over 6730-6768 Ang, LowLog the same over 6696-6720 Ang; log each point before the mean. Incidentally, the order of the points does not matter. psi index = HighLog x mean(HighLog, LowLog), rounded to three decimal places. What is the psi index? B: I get 0.466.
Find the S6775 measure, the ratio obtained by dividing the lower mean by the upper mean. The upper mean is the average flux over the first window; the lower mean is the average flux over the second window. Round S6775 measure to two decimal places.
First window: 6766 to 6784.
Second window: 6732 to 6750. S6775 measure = 1.06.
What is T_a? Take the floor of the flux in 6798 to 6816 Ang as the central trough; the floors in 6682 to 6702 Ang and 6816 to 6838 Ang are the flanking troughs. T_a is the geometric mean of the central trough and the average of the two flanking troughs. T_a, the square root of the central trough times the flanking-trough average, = 4.37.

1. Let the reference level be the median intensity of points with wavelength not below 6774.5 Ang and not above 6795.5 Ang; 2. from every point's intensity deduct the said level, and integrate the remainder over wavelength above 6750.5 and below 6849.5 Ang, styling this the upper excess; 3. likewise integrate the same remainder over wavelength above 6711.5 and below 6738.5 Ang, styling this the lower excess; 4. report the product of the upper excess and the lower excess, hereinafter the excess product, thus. 72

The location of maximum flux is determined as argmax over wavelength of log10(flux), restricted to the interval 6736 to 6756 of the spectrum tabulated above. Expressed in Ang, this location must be 6743.0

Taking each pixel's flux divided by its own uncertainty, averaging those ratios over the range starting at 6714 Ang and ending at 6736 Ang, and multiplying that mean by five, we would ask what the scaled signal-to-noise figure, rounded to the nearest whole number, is 68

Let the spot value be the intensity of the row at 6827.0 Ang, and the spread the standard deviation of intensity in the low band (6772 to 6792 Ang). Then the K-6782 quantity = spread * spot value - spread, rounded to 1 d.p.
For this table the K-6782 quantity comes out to 0.8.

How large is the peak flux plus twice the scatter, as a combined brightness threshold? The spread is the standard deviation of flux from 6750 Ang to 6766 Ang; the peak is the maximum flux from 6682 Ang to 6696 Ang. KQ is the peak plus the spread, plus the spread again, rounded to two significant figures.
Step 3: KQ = 6.3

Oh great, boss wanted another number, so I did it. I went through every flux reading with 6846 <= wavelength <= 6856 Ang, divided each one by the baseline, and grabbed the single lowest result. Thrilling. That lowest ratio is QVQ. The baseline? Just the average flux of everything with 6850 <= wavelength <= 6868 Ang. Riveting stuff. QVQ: 1.06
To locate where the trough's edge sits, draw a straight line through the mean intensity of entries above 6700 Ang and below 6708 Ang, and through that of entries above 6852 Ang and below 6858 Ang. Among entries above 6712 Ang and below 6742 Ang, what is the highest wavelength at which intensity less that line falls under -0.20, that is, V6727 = 6740.0 Ang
